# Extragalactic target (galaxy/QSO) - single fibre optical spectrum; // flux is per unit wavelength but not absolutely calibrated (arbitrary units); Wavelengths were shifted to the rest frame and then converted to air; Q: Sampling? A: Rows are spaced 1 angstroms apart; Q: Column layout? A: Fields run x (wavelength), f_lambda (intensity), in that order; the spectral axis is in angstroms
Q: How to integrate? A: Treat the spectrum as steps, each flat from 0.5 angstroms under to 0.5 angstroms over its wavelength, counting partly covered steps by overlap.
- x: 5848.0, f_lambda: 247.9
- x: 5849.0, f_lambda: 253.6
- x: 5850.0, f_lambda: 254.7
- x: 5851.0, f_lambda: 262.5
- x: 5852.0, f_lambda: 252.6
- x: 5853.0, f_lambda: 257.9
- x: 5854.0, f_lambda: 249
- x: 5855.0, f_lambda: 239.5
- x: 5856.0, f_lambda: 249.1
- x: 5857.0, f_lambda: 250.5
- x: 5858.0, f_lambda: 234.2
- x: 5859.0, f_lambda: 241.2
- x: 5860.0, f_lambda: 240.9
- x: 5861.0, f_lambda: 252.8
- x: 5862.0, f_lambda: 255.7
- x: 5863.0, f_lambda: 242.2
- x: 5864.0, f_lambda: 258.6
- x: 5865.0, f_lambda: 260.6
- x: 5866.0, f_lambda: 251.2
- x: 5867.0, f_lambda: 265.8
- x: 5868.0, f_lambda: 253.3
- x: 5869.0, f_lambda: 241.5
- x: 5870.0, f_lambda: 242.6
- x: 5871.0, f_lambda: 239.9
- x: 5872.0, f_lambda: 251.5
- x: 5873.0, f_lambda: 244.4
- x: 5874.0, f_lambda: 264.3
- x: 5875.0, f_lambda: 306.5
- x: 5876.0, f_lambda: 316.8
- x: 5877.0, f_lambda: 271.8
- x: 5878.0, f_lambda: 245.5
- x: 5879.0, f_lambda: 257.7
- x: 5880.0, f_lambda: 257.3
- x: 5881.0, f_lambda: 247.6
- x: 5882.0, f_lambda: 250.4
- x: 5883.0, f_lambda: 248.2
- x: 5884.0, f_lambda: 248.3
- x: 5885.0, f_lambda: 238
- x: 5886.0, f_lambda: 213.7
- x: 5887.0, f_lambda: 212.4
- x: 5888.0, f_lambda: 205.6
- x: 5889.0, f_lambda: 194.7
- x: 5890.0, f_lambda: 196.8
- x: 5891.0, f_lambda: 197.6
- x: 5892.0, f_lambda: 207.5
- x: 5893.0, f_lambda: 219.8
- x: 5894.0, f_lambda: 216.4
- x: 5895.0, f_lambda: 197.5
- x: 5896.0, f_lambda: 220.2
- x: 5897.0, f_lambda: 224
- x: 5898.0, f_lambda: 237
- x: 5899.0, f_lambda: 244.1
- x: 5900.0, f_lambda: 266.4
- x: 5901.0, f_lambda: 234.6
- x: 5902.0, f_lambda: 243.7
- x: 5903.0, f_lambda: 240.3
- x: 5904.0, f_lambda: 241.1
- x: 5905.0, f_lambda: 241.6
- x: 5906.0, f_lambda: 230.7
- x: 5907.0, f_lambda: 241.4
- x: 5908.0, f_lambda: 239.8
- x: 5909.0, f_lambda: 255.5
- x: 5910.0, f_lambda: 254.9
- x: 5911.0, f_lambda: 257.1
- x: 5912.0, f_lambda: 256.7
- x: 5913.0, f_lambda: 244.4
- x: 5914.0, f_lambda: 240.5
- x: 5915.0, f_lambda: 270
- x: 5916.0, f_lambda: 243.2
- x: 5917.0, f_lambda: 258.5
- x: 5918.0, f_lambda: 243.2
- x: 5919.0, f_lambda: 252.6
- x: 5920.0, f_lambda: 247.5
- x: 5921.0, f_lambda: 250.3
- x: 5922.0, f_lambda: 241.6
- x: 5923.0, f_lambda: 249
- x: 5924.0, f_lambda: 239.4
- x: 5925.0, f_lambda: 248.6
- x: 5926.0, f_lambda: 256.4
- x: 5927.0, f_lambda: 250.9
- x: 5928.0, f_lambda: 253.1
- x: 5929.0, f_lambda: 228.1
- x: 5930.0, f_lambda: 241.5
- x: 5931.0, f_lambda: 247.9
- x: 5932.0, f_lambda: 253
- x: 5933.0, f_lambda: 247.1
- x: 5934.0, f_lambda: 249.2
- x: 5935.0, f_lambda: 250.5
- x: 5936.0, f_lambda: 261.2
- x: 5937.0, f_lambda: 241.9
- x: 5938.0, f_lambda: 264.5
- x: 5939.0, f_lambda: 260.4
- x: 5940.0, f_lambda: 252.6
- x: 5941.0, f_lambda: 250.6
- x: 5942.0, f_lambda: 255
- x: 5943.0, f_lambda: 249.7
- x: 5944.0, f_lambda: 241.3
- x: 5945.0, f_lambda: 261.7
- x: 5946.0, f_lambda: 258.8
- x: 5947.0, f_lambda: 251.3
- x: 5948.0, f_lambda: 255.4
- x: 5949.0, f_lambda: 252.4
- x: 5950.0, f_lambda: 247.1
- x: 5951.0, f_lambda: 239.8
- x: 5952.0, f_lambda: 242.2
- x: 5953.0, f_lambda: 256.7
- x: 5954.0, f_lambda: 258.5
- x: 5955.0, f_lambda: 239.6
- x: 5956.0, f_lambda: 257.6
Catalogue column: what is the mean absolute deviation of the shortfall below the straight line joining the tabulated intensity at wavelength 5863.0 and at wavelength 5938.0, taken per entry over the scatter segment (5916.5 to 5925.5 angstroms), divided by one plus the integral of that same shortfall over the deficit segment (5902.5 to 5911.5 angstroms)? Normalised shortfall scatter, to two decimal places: 0.05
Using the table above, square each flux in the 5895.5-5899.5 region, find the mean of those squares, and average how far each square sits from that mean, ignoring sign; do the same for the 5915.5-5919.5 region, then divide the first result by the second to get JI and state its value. 1.4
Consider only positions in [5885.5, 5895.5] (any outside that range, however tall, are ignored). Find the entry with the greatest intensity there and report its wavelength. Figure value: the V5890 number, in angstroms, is 5893.0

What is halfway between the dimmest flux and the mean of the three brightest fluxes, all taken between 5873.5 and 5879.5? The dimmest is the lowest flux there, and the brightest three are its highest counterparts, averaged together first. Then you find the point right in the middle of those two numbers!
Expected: 272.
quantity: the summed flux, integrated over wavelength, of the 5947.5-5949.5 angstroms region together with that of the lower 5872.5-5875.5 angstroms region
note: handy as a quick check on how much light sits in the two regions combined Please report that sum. 1323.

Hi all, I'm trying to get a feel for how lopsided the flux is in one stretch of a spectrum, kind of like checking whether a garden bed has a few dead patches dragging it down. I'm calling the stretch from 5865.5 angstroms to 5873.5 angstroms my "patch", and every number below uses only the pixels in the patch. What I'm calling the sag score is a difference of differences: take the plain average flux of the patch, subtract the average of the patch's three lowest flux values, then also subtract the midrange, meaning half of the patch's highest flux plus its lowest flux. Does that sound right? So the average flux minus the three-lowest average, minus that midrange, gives -245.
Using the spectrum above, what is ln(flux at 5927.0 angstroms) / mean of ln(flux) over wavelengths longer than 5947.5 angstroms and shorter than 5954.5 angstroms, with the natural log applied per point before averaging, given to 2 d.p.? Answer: 1.00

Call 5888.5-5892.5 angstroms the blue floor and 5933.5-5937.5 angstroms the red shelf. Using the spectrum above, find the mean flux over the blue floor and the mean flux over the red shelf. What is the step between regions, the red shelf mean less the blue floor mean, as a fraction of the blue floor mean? 0.26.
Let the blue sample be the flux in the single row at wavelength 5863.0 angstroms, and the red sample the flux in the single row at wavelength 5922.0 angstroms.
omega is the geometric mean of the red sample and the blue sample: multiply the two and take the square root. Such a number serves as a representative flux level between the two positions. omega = 242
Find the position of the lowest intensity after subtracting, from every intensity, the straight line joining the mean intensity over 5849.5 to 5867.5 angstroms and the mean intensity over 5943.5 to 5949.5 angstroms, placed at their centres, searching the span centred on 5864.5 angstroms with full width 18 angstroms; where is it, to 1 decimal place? 5858.0 angstroms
